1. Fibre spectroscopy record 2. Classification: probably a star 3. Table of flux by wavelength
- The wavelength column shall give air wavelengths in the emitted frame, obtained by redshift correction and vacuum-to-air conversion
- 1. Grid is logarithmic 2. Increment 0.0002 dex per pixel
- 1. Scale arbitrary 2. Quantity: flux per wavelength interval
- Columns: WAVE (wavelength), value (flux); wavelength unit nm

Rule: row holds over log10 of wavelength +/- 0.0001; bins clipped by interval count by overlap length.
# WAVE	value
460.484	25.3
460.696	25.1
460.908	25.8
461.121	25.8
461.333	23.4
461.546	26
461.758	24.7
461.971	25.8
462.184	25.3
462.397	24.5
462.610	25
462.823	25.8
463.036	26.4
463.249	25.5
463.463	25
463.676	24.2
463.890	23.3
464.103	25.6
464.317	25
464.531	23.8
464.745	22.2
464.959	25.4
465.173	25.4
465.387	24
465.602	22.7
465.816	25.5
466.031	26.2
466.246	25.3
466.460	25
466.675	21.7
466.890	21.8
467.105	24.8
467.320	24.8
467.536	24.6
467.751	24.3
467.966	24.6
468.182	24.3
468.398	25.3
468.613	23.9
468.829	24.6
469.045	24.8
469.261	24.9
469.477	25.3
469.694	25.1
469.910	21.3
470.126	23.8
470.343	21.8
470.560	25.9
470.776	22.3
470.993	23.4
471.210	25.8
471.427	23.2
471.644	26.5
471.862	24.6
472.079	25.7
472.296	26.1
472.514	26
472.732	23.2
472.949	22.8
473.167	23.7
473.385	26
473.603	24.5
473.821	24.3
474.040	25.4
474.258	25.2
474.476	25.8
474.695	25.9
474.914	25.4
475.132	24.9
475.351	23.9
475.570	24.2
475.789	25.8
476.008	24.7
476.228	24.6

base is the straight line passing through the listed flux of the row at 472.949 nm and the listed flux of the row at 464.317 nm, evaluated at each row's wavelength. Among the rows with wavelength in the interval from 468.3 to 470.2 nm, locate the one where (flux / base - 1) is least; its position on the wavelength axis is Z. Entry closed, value 469.910 nm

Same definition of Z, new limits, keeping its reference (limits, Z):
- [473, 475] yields 473.167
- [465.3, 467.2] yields 466.675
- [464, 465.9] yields 464.745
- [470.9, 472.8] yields 471.427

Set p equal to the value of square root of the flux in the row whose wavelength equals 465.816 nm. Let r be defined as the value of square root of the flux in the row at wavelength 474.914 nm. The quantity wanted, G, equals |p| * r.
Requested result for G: 25.45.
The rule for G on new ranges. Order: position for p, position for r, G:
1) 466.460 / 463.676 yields 24.60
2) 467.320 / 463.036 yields 25.59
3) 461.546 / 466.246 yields 25.65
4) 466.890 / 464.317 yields 23.35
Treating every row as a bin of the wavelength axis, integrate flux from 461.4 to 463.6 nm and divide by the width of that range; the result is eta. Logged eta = 25.3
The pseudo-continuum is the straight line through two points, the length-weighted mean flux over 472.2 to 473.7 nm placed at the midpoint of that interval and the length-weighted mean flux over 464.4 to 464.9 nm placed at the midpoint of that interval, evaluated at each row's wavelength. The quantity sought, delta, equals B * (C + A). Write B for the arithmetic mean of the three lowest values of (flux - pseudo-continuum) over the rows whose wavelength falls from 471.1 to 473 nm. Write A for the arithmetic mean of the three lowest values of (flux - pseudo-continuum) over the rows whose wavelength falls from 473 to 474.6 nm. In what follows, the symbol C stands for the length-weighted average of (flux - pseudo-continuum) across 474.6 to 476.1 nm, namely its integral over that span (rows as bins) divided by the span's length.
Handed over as 0.8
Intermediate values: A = -1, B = -1.44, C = 0.00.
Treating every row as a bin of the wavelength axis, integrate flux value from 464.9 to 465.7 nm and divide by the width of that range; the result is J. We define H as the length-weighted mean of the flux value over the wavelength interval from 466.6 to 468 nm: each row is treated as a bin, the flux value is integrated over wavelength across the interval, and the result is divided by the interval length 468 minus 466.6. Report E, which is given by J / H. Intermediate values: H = 23.8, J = 24.3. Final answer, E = 1.02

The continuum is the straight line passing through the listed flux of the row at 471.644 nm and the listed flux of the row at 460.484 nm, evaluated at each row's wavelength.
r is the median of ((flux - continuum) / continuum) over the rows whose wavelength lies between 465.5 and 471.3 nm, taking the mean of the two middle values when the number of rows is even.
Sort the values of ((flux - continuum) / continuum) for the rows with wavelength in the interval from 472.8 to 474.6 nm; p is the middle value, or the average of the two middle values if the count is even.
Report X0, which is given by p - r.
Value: -0.01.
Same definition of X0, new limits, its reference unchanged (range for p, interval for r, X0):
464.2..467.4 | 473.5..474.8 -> 0.01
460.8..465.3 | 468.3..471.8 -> 0.04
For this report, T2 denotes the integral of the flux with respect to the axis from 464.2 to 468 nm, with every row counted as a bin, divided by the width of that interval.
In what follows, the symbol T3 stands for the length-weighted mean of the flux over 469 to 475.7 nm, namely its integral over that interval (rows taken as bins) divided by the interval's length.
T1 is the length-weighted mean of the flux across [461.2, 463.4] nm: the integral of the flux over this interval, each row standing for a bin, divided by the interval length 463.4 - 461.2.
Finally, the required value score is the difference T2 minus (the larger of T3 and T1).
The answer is -0.96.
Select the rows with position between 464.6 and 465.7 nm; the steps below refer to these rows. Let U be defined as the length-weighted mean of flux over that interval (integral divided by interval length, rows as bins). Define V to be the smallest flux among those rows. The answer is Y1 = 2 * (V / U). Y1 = 1.85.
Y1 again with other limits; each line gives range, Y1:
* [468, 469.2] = 1.94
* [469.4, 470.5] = 1.81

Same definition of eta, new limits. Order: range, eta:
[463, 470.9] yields 24.3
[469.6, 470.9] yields 23.4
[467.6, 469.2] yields 24.6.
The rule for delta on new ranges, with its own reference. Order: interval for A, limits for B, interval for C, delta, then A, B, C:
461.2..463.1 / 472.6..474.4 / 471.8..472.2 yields -2.9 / 1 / -1.37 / 0.79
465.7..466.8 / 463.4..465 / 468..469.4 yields -0.2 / 0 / -0.18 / 0.70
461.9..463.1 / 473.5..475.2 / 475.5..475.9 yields -0.4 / 2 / -0.22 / 0.06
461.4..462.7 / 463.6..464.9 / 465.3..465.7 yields -0.3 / 2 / -0.18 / -0.12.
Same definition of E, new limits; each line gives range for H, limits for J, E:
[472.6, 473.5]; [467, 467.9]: 1.03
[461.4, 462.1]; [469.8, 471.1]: 0.91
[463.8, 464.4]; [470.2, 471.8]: 0.98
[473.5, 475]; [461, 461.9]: 0.99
